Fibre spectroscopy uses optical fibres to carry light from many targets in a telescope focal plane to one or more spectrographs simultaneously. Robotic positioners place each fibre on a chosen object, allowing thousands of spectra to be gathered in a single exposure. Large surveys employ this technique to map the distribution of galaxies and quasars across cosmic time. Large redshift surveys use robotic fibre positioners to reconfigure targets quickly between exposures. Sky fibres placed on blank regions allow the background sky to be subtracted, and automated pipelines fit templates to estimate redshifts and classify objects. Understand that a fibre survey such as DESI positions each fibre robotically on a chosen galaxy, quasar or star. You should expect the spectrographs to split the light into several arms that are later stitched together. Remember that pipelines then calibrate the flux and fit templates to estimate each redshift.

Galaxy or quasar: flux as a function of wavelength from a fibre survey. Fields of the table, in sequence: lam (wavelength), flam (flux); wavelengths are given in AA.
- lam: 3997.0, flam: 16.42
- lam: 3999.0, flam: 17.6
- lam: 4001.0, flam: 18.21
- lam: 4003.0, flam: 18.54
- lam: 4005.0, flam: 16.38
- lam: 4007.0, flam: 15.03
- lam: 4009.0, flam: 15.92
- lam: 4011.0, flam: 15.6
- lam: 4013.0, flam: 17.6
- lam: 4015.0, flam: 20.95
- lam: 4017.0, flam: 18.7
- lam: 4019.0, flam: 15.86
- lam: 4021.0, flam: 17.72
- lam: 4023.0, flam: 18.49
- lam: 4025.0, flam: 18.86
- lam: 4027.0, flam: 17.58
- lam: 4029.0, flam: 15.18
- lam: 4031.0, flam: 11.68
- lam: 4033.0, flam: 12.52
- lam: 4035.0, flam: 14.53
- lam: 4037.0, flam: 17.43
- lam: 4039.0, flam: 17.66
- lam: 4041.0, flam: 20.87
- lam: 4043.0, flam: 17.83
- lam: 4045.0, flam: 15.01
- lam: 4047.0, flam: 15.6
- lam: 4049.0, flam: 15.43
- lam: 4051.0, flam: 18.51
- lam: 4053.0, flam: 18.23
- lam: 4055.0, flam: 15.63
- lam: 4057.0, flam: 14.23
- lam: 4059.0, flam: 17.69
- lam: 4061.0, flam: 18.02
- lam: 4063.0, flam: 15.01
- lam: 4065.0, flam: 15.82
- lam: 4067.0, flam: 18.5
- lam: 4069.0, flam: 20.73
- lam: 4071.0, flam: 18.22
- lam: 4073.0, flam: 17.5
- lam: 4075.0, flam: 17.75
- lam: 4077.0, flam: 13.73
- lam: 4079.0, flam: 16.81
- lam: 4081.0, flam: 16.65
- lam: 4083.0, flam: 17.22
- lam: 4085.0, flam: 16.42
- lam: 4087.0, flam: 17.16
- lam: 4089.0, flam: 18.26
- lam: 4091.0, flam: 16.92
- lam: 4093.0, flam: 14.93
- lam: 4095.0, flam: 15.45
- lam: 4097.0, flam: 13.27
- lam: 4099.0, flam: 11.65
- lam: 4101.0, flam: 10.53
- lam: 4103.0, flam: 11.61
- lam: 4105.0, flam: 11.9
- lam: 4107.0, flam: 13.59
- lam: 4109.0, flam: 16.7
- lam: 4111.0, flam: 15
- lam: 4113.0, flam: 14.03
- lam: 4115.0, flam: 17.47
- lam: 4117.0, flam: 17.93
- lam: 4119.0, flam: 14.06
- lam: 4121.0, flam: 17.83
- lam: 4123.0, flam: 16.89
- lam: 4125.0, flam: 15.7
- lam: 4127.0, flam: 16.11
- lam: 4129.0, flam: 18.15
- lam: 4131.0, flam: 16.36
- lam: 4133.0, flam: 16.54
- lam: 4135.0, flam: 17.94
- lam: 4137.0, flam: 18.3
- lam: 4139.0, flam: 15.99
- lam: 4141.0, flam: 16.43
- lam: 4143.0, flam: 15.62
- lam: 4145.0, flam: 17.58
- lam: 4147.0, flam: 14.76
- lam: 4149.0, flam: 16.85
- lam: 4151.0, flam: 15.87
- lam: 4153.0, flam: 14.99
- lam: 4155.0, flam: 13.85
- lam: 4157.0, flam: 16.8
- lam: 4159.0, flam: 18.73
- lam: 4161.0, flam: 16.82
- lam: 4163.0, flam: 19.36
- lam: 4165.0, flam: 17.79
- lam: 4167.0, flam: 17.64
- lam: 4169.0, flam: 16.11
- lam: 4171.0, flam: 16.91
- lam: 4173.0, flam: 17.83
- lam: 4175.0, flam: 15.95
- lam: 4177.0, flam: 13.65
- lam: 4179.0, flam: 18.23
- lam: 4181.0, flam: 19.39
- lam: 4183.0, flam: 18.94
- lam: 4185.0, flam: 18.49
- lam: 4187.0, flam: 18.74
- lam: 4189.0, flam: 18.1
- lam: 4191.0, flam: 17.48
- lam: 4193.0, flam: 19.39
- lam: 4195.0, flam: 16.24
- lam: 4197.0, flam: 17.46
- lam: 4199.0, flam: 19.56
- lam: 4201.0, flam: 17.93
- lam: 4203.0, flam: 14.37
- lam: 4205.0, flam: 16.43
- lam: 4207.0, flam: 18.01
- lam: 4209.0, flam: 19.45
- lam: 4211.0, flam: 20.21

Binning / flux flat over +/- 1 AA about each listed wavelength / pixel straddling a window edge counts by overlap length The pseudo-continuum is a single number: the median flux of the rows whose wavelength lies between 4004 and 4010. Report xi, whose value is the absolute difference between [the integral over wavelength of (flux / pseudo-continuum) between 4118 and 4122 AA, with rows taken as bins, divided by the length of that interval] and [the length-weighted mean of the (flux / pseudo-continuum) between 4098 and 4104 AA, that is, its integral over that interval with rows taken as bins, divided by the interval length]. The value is 0.294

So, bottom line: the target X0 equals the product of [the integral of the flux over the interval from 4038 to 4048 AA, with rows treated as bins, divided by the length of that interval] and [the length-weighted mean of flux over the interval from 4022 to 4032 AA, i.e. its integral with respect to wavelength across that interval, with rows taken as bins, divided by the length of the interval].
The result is 285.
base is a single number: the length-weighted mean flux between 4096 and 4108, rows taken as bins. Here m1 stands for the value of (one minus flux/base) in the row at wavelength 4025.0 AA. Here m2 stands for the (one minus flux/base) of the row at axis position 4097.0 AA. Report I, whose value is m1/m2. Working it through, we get 5.74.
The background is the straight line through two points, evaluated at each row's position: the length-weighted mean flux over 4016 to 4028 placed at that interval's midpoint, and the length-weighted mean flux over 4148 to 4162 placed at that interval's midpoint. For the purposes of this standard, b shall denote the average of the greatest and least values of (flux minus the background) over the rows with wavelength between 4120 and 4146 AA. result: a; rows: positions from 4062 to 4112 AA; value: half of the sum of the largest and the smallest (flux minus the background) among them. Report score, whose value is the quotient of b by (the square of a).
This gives 0.2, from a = -1.5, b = 0.4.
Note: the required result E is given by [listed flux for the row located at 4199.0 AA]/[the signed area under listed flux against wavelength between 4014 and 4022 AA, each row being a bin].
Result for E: 0.134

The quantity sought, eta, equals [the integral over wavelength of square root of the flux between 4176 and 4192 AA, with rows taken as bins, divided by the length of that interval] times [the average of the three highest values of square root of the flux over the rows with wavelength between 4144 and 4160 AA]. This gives 17.8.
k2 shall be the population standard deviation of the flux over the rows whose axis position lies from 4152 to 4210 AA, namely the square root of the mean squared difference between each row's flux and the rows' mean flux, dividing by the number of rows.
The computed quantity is 1.6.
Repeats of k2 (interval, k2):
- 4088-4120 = 2.4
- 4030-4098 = 2.1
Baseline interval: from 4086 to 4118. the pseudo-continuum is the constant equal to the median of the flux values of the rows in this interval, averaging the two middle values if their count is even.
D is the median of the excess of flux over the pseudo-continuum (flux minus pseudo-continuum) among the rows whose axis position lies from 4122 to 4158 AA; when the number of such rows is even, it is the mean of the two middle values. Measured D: 1.43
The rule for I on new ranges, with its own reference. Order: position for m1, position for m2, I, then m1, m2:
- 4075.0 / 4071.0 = 0.92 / -0.468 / -0.51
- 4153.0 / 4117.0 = 0.50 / -0.240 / -0.48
